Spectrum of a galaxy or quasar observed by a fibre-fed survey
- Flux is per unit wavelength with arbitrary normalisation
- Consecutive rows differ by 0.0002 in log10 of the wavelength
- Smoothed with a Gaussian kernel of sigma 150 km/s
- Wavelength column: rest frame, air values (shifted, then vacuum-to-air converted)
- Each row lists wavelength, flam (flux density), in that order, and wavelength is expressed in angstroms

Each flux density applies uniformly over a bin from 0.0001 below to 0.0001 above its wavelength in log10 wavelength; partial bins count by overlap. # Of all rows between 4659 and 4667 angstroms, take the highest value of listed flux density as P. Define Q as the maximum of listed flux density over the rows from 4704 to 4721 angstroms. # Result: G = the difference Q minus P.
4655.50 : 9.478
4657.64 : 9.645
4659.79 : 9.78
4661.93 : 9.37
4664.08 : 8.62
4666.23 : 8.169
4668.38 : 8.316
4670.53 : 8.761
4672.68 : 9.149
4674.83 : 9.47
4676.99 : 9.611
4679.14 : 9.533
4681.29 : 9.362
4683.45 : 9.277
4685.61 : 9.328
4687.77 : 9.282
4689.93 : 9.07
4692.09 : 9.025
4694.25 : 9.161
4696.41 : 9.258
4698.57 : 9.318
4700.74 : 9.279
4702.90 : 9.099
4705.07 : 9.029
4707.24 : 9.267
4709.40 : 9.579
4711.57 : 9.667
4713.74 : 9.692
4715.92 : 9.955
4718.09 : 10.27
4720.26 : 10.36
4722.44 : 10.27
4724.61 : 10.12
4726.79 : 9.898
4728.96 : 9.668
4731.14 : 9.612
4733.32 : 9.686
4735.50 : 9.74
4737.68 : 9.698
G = 0.58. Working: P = 9.78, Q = 10.36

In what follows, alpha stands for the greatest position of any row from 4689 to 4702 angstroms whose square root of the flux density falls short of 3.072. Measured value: 4700.74 angstroms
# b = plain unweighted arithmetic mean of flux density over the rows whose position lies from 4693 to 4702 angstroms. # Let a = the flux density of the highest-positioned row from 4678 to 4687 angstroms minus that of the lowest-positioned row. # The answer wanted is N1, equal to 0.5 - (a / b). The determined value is 0.522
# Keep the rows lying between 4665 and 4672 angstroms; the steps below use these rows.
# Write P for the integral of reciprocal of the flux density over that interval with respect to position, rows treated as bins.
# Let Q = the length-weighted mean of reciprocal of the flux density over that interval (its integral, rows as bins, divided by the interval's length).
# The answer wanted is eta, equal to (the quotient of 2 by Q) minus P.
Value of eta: 16.1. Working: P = 0.83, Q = 0.118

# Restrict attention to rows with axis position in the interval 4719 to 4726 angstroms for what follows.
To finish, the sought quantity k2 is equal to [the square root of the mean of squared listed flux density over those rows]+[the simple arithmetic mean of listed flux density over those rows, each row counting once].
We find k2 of 20.5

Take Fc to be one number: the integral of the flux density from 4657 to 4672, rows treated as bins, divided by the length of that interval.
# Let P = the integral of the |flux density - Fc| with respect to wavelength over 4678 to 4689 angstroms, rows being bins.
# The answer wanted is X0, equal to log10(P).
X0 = 0.66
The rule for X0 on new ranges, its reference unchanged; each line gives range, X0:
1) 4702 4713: 0.65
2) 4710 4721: 1.05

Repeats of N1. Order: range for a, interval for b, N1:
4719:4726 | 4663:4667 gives 0.529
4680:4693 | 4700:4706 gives 0.537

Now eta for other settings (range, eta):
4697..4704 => 17.7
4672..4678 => 18.2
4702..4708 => 17.6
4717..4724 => 19.9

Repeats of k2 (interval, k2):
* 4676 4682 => 19.0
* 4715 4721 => 20.4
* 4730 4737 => 19.4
